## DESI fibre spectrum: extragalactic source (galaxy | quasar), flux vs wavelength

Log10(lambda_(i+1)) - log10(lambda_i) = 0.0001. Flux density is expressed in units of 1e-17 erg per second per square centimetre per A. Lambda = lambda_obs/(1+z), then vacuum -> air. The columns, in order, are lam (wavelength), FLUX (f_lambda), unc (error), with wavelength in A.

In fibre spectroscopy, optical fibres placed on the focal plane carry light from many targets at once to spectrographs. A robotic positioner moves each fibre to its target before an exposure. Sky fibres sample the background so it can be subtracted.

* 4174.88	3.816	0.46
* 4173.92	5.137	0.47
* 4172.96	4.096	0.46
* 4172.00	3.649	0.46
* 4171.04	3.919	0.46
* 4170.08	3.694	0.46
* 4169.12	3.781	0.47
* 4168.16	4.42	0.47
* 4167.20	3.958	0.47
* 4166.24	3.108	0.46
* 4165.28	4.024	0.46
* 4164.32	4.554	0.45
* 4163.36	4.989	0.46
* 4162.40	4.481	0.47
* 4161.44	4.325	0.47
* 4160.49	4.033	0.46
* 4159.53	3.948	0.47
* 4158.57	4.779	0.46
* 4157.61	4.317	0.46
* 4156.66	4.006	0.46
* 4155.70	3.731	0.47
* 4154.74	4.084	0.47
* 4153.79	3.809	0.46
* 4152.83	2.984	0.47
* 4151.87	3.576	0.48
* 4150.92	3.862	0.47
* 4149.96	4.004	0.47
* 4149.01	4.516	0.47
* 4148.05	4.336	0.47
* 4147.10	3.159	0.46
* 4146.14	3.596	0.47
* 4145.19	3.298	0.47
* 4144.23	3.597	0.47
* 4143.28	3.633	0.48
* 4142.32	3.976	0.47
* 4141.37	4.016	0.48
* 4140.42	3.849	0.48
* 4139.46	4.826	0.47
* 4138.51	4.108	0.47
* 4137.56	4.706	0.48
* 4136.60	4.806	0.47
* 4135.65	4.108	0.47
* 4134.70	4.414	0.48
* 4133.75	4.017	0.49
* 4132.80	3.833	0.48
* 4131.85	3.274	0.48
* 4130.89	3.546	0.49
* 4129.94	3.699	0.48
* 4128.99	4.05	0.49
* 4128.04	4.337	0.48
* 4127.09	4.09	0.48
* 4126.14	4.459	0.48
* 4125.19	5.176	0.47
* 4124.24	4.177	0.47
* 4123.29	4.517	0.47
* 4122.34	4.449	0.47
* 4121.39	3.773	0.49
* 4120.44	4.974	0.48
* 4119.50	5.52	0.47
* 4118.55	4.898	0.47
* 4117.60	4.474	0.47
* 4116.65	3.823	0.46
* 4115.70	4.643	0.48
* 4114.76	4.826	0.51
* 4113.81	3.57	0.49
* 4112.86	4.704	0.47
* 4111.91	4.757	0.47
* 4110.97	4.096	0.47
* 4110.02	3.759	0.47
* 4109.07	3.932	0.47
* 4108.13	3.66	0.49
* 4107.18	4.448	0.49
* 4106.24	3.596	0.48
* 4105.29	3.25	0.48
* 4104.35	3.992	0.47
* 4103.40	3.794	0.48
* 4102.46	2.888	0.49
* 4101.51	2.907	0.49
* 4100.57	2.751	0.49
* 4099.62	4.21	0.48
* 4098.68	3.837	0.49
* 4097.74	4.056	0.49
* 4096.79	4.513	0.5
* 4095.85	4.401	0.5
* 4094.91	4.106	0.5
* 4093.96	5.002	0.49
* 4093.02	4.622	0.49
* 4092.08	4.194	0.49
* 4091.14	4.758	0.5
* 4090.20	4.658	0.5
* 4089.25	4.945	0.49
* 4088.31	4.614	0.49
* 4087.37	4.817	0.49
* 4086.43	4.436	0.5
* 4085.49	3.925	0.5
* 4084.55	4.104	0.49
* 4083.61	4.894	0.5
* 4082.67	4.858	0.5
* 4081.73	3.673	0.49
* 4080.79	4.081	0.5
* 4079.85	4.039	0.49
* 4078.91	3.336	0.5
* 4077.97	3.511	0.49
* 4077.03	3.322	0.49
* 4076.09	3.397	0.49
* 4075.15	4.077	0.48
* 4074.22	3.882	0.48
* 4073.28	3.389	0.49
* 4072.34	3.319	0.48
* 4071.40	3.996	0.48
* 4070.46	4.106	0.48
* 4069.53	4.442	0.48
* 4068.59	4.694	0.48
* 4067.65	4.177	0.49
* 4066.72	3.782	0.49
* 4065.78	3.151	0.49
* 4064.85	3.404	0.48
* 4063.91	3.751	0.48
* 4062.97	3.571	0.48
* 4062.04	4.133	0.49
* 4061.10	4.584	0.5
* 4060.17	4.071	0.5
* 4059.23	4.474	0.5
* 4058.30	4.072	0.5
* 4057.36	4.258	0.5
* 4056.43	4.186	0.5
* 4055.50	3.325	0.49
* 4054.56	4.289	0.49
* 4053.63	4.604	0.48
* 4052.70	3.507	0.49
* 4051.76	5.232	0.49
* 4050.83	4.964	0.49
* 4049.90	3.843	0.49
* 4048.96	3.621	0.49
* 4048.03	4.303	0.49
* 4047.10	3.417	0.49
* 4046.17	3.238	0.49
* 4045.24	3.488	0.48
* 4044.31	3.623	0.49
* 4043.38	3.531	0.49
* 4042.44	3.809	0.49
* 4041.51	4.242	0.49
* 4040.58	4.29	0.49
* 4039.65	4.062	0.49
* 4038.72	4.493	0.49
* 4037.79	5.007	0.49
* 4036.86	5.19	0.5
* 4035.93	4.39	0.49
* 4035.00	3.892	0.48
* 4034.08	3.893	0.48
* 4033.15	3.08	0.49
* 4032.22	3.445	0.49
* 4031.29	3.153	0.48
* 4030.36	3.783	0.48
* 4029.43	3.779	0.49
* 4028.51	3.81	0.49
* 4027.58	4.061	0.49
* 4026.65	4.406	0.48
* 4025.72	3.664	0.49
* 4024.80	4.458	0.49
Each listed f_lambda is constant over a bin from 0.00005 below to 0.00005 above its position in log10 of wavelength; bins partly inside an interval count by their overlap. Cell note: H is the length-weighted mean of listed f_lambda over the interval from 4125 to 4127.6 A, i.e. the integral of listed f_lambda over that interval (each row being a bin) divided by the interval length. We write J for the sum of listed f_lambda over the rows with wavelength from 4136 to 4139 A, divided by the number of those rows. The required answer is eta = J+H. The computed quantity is 9.05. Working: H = 4.5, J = 4.54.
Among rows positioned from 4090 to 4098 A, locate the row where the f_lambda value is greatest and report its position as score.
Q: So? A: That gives 4093.96 A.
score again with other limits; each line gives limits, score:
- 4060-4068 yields 4061.10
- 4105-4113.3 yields 4111.91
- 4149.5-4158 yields 4157.61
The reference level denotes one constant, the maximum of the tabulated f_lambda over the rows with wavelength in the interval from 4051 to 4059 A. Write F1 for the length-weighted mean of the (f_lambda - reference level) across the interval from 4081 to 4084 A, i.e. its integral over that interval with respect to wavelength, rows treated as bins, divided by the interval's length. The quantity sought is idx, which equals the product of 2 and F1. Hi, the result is -1.6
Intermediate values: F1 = -0.8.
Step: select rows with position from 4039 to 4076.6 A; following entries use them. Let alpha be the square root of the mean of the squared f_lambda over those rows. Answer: 3.99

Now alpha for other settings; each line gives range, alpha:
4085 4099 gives 4.47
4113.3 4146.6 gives 4.24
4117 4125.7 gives 4.69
